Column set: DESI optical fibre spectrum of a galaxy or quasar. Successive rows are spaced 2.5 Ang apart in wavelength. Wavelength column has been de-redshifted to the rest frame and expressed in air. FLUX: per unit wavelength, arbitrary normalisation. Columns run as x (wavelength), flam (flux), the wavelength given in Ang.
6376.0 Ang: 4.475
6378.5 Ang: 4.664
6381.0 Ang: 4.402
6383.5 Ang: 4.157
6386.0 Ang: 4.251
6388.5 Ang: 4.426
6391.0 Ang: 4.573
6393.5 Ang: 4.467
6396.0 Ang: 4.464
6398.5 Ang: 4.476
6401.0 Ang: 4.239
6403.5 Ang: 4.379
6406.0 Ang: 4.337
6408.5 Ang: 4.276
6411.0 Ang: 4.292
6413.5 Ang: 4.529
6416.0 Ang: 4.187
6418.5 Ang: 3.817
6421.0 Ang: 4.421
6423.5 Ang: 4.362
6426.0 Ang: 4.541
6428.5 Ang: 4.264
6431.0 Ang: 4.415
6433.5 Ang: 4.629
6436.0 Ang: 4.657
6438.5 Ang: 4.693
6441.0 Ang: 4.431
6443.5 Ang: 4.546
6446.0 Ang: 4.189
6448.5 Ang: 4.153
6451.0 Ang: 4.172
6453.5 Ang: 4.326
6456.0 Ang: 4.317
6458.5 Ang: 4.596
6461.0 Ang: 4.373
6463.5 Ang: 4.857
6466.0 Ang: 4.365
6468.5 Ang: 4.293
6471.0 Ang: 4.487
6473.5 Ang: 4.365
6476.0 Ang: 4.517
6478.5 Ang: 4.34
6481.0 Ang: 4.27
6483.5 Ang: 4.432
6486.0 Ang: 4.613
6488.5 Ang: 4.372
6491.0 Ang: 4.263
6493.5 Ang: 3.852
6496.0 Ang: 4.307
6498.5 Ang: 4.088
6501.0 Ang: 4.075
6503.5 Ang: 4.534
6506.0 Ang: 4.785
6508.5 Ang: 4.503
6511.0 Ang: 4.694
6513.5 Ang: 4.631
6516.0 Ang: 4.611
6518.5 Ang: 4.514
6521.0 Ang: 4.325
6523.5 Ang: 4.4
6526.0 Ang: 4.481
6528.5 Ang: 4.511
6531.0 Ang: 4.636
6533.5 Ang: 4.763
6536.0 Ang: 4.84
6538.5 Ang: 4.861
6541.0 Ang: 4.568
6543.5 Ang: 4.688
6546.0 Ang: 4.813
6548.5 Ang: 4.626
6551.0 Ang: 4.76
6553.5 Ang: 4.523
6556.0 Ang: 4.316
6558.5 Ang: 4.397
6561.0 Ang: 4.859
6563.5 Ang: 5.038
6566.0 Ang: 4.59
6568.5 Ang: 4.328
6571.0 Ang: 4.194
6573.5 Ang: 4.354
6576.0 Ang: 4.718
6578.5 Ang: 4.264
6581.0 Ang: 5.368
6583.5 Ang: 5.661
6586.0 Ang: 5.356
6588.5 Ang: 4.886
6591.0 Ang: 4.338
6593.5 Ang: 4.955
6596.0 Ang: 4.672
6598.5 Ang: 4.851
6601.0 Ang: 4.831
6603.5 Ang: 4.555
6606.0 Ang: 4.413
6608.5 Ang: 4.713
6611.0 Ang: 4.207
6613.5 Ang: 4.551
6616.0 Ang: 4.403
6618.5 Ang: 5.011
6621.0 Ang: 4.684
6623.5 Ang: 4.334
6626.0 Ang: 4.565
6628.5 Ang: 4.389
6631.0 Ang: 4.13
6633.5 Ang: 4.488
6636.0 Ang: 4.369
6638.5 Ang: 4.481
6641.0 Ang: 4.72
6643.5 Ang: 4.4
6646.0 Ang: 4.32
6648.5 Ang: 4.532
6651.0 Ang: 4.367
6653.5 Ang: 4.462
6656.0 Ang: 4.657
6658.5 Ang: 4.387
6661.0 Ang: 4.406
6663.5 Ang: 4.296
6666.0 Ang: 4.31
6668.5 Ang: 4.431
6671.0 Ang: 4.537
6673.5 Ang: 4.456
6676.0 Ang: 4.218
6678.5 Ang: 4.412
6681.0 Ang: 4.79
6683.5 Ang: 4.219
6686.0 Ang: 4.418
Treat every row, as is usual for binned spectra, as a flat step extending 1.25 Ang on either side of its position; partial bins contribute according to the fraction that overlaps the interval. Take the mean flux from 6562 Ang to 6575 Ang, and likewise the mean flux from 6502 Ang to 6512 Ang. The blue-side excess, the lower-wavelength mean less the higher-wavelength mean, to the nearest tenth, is 0.1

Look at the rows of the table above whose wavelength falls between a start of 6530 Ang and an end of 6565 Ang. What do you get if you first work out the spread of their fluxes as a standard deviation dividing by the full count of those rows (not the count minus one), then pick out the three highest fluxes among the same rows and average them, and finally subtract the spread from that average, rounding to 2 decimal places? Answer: 4.73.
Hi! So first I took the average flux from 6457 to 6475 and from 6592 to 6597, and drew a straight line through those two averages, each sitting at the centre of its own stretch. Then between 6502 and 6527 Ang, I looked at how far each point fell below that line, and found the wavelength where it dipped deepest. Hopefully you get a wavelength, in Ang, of 6521.0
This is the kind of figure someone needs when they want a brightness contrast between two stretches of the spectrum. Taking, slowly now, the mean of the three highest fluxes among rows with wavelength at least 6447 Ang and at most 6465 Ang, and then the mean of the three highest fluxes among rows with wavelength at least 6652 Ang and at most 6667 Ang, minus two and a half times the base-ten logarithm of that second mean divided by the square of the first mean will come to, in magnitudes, 1.68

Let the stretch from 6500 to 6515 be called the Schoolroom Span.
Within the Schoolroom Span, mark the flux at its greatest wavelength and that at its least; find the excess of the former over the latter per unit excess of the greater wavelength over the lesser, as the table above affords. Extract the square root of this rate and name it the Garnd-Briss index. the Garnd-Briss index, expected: 0.21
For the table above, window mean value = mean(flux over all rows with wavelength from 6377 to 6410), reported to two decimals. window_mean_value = 4.39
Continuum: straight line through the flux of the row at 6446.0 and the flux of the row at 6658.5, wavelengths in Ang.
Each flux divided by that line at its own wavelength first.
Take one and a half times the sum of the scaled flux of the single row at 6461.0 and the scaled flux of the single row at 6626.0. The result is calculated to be 3.13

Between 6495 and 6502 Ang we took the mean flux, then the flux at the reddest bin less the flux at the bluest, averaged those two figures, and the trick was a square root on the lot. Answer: 1.40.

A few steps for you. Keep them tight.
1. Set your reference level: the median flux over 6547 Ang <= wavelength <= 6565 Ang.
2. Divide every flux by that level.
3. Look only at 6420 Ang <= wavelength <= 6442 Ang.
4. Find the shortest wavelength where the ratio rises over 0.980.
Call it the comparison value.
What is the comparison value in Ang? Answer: 6426.0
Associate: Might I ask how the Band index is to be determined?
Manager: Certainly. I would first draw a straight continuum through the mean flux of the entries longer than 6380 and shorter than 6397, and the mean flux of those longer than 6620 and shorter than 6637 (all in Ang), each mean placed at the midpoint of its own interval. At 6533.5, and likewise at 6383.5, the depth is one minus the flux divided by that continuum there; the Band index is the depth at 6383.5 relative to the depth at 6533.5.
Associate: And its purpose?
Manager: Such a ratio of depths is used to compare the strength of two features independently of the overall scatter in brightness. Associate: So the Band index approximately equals -0.7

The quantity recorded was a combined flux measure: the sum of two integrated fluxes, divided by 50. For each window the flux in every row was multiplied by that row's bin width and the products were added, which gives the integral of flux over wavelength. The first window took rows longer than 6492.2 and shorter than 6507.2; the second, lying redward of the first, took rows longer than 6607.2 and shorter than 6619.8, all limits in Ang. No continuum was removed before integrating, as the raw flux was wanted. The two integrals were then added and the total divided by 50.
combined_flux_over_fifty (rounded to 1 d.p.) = 2.4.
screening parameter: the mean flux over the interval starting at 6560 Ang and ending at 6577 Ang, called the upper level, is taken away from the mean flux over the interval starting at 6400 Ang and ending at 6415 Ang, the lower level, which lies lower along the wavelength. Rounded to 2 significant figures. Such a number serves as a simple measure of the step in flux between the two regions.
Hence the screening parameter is -0.24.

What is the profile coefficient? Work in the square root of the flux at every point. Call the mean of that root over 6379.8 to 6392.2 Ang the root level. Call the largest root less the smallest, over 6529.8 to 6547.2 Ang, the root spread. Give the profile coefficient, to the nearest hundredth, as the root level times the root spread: 0.14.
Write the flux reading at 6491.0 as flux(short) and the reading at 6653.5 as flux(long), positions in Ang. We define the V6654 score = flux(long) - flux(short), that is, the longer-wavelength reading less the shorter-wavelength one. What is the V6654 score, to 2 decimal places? 0.20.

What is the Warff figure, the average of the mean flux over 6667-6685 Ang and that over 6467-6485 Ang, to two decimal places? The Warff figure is 4.41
